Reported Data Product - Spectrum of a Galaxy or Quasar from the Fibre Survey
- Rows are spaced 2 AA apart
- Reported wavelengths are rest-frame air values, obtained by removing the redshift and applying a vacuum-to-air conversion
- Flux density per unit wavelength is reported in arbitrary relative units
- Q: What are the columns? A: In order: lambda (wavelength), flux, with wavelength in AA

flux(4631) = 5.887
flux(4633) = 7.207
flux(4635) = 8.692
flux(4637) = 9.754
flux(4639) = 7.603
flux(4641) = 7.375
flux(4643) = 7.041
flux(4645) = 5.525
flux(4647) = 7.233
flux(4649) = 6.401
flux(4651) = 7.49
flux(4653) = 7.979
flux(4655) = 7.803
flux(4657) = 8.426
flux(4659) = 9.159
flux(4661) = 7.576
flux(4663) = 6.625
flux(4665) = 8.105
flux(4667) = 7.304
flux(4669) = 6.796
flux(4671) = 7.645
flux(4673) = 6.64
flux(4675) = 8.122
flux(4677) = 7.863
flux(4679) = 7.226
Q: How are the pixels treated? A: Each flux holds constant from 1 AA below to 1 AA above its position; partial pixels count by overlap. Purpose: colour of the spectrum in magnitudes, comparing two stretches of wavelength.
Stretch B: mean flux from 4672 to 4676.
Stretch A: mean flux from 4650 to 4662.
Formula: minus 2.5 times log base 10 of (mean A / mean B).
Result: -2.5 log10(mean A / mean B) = -0.10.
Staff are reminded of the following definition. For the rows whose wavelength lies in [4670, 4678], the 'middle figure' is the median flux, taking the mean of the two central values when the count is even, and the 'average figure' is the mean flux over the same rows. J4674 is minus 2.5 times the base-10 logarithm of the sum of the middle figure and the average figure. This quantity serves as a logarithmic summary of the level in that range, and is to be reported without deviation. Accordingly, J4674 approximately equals -2.96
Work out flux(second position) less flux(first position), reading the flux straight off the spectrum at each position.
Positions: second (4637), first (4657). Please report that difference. 1.3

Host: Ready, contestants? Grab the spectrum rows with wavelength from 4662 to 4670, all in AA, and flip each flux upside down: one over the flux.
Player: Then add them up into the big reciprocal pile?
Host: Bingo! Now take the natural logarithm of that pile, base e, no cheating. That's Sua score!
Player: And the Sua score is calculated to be -0.58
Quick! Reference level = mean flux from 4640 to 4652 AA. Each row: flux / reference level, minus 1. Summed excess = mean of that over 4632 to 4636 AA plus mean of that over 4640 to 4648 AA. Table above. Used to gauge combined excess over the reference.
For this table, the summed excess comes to 0.15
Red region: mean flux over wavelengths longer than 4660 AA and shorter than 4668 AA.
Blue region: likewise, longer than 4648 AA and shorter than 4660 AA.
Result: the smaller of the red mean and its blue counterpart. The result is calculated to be 7.40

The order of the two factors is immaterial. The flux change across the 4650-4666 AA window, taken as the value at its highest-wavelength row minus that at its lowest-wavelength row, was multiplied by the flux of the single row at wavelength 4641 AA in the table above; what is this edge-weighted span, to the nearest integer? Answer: 5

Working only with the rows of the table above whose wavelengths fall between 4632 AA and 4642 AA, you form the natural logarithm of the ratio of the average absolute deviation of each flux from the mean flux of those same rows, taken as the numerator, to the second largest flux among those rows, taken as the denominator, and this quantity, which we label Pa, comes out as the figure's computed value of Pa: -2.29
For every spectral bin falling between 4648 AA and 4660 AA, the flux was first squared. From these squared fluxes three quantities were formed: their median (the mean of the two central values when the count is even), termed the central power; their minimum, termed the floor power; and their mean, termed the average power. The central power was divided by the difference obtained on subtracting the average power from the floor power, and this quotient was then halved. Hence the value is -1.4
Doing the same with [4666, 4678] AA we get -2.6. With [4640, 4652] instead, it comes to -1.5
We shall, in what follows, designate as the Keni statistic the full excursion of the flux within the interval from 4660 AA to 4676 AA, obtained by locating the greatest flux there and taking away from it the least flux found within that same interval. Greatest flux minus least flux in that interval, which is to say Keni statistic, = 1.5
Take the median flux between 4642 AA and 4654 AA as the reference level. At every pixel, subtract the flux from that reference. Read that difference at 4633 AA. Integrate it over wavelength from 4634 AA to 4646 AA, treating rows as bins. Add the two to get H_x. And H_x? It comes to -6.4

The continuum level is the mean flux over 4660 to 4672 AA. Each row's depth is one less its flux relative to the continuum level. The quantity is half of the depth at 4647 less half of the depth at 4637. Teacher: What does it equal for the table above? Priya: 0.17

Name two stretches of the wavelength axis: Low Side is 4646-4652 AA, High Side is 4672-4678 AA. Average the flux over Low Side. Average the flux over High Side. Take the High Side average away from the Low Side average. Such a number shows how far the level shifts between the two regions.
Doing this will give -0.5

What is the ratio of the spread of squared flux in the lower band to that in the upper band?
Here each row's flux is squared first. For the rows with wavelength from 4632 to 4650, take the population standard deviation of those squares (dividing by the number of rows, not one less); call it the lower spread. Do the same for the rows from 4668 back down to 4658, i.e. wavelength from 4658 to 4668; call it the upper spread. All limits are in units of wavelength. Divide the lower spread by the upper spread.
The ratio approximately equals 1.3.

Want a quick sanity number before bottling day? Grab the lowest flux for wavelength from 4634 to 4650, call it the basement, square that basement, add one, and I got 32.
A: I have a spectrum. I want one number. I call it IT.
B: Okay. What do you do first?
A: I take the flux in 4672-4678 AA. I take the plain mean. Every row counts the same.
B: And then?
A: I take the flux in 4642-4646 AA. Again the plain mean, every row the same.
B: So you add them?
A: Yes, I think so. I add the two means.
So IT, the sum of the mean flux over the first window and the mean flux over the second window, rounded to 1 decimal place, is 13.8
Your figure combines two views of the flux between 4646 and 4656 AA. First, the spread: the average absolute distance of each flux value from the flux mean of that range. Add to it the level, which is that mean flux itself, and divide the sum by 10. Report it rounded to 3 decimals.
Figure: 0.783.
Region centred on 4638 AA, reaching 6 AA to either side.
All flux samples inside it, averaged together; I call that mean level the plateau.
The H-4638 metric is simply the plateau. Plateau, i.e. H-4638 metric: 7.95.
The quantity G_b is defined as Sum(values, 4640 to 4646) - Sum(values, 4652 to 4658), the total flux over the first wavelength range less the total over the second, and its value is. -4.3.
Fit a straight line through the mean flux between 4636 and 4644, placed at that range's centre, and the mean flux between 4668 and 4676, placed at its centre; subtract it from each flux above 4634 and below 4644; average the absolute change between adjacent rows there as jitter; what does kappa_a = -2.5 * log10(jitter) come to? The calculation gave 0.09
